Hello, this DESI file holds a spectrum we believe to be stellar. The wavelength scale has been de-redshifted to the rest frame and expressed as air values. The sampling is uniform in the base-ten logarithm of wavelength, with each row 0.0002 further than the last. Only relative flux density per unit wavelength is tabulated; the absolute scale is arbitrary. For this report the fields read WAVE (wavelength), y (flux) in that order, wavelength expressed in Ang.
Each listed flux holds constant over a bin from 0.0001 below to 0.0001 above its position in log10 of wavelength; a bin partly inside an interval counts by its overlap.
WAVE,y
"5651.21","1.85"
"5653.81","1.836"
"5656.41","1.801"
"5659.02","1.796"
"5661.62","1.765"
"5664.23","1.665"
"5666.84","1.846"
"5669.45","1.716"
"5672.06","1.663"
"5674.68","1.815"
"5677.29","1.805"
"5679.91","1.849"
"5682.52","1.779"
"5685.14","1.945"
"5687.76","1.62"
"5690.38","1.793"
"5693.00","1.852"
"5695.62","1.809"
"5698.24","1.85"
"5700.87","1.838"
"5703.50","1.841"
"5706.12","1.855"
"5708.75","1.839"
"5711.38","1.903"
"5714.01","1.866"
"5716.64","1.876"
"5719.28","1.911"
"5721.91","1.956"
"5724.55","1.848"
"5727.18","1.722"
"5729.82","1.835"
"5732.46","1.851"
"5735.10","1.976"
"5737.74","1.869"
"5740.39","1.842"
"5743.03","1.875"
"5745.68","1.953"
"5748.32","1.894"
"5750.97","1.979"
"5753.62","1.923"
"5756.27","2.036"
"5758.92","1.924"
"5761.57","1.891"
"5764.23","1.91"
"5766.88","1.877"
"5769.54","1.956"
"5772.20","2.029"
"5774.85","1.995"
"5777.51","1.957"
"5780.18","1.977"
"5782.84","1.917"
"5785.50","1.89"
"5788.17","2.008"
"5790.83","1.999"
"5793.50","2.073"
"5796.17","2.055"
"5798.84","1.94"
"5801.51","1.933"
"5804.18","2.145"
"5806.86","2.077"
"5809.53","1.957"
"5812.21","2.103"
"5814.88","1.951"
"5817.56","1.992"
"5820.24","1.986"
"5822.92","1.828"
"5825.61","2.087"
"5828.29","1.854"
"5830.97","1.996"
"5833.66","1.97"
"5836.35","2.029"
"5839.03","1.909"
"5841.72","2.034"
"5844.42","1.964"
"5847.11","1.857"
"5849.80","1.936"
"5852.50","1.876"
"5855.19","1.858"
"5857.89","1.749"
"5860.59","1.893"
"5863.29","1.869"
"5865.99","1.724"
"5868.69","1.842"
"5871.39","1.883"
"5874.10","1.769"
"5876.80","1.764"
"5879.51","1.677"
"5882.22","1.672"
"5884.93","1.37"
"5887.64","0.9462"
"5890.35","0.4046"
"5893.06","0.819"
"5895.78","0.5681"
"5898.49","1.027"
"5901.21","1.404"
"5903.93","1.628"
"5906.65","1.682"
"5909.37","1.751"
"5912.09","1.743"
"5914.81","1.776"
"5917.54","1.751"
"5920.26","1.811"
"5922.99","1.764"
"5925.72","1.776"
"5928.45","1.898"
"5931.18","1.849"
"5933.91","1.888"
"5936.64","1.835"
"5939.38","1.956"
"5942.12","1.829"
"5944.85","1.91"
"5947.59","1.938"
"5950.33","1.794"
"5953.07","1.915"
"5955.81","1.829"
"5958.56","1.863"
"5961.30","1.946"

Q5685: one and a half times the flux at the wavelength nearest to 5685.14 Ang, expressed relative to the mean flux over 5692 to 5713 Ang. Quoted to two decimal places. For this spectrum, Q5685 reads 1.58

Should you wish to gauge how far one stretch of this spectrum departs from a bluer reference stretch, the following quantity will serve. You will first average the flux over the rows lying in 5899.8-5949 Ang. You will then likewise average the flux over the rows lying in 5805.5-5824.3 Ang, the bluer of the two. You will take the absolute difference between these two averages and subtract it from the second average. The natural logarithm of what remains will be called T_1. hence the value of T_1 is 0.581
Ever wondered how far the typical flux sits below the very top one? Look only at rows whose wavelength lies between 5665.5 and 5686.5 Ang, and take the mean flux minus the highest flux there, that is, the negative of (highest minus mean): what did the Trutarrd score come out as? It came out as -0.14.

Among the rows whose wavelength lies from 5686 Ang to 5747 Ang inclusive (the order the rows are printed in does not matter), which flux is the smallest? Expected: 1.62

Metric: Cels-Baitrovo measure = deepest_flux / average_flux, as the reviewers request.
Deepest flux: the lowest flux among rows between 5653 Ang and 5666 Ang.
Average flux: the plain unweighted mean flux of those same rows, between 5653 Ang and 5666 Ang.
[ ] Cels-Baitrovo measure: 0.939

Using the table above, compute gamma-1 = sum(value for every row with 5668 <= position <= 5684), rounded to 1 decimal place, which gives 10.6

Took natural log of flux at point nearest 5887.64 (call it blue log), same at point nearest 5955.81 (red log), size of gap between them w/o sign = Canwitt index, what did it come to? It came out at 0.66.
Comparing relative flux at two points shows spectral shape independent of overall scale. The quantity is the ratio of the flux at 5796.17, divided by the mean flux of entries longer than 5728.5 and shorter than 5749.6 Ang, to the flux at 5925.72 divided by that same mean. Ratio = 1.16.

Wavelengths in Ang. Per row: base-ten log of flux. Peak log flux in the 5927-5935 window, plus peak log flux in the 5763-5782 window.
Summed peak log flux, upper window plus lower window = 0.586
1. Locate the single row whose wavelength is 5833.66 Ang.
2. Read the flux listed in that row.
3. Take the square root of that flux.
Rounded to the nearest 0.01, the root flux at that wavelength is 1.40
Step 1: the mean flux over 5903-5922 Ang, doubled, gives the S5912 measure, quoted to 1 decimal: 3.5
